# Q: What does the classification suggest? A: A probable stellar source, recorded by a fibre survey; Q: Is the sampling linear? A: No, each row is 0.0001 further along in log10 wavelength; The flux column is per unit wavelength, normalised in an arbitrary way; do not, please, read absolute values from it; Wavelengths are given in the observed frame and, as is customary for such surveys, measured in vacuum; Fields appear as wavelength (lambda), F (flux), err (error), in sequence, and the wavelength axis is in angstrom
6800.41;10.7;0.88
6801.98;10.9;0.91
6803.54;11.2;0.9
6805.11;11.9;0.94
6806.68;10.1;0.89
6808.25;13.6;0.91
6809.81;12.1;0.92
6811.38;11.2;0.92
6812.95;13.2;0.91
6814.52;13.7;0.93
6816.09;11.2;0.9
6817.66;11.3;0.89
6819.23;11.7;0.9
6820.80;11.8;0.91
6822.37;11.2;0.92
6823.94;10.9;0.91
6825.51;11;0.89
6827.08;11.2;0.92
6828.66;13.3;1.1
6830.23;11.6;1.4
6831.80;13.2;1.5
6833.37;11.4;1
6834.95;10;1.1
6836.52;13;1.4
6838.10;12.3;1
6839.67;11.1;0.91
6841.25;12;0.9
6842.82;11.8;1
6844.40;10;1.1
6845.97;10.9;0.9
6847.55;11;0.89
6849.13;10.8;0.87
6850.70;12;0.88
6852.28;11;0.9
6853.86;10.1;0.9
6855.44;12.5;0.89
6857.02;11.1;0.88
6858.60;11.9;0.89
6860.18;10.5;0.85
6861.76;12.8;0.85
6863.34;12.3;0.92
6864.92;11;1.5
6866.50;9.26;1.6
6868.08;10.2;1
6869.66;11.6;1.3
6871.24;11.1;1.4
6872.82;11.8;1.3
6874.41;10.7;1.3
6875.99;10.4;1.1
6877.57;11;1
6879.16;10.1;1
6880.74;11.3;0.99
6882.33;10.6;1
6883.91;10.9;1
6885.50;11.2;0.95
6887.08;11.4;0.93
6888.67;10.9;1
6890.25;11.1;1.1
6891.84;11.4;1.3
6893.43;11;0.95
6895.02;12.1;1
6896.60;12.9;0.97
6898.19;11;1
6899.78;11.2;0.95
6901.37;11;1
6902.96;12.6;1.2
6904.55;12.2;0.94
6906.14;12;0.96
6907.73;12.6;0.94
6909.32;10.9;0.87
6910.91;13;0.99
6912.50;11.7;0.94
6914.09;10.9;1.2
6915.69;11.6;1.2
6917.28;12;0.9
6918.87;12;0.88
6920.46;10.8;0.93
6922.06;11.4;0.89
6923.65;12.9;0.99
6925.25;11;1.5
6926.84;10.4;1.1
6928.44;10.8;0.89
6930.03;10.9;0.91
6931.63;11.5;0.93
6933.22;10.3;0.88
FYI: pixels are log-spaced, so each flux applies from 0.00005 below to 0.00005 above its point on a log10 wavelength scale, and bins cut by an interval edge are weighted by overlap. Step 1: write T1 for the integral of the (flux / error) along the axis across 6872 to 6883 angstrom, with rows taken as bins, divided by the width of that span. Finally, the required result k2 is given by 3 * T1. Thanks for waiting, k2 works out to 30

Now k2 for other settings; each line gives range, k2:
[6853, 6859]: 38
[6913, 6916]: 29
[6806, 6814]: 40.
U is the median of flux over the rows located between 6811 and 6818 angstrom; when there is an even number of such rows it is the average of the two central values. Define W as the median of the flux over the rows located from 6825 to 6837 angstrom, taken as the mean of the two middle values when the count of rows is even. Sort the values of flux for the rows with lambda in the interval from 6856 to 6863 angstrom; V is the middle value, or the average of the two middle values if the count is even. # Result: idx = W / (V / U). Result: 11.3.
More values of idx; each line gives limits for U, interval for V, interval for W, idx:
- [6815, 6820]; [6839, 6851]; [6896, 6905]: 12.0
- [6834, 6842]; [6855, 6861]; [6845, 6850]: 11.4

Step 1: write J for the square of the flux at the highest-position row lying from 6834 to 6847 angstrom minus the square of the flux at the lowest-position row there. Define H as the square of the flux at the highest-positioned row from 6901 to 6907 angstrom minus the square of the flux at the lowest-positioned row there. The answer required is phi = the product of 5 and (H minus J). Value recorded 21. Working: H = 23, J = 19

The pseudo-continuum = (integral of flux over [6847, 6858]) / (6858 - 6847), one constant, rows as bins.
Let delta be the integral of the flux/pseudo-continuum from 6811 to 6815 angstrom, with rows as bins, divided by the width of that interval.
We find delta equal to 1.14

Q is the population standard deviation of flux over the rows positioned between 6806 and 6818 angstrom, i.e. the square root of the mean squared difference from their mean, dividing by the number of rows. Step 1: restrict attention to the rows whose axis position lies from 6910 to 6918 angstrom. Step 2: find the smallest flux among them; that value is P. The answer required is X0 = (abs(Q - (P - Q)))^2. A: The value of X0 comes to 71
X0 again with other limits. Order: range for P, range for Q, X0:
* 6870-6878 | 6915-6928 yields 79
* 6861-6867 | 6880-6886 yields 76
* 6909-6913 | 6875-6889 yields 102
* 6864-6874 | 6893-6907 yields 62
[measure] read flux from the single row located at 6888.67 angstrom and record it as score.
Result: 10.9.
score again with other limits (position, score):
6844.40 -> 10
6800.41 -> 10.7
